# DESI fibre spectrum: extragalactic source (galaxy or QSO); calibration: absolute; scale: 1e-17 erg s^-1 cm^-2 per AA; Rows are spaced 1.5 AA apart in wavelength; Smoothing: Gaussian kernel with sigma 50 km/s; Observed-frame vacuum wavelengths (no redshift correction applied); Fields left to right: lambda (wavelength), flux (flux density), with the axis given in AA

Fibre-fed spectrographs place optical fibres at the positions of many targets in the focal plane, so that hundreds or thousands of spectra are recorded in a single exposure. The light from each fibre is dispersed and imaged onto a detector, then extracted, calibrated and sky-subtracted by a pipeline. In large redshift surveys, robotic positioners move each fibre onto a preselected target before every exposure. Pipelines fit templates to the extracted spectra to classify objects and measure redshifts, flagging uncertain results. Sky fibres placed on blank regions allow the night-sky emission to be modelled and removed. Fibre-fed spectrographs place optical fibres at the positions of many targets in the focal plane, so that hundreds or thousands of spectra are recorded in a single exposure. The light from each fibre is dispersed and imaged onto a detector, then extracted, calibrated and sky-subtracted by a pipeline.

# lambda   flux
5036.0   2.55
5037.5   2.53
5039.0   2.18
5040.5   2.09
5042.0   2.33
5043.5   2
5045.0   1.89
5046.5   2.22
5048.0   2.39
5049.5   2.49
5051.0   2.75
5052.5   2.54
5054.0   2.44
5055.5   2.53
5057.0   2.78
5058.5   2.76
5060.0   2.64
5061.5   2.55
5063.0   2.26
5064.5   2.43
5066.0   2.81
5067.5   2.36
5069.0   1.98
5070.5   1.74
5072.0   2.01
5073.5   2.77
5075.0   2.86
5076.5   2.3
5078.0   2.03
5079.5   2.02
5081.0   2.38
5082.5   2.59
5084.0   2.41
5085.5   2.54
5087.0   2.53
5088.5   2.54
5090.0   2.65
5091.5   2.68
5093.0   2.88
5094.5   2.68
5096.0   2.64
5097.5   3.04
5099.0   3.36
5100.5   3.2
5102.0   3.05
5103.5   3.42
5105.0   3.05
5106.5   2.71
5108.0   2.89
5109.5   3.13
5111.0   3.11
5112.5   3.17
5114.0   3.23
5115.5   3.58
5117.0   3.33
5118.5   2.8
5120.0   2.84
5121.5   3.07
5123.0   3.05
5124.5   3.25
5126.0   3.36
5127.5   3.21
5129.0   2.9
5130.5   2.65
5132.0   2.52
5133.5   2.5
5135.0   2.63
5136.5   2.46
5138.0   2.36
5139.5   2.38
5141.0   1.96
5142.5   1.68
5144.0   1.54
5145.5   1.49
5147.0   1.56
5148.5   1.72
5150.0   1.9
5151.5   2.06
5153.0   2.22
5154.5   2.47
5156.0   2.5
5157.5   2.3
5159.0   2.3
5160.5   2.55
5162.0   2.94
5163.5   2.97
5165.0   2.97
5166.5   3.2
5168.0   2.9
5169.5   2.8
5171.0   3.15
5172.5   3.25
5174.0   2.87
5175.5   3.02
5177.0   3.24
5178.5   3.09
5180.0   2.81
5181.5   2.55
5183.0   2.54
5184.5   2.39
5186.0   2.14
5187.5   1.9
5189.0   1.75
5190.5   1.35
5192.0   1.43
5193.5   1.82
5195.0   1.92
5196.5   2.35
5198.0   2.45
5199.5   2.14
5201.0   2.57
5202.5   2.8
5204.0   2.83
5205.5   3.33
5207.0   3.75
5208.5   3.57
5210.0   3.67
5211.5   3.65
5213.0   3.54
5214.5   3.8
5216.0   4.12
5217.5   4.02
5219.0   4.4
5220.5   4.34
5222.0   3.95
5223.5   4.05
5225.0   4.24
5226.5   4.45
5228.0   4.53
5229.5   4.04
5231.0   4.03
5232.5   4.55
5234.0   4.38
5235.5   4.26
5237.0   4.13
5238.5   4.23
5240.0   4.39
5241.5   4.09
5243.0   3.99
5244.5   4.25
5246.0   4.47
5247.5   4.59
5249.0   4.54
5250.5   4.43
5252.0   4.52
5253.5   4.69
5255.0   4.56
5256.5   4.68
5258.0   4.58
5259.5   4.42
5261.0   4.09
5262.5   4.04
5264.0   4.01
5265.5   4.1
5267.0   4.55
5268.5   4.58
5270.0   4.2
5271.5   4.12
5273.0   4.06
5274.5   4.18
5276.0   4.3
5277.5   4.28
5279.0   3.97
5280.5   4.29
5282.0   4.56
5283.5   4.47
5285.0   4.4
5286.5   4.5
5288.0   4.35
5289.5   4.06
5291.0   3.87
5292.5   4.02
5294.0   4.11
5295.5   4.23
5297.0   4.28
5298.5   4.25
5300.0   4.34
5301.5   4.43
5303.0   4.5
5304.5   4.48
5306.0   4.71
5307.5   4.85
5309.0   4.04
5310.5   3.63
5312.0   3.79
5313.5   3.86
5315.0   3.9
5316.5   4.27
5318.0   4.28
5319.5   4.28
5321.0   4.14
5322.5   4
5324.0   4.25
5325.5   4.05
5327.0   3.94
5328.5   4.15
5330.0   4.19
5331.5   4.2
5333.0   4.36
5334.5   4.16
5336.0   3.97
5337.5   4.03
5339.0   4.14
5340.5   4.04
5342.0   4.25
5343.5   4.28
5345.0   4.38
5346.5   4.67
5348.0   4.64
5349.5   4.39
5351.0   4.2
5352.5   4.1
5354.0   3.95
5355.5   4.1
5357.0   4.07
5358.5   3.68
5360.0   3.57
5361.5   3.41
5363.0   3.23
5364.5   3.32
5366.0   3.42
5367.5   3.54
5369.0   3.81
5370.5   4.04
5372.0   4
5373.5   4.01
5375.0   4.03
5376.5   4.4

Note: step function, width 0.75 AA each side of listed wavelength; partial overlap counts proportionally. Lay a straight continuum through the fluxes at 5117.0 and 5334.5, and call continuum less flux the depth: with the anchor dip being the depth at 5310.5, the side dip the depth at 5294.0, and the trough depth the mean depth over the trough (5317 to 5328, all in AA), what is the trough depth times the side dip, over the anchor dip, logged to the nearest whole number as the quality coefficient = 0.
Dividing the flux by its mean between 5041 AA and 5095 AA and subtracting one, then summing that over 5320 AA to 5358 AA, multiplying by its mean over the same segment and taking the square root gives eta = 3.6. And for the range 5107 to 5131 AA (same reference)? 1.1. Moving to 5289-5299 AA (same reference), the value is 1.8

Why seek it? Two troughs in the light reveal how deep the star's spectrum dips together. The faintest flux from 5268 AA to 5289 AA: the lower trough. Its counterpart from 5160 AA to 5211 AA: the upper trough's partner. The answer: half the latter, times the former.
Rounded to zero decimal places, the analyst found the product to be 3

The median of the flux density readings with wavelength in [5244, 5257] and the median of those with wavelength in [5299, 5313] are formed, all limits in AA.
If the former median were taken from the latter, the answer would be -0.1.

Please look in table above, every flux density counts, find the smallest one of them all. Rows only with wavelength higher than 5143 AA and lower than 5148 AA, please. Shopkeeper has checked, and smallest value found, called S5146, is 1.49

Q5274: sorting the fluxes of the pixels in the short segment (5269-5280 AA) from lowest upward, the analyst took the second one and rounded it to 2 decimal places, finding 4.06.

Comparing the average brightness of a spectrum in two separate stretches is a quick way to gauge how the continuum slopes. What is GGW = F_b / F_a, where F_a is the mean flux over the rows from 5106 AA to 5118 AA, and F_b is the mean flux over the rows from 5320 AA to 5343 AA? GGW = 1.3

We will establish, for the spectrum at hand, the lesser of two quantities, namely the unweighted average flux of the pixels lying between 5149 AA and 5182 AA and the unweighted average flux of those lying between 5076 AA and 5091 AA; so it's 2.4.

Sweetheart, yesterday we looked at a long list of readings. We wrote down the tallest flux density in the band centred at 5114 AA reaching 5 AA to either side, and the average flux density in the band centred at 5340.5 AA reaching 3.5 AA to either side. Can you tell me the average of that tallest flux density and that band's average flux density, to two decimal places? 3.86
